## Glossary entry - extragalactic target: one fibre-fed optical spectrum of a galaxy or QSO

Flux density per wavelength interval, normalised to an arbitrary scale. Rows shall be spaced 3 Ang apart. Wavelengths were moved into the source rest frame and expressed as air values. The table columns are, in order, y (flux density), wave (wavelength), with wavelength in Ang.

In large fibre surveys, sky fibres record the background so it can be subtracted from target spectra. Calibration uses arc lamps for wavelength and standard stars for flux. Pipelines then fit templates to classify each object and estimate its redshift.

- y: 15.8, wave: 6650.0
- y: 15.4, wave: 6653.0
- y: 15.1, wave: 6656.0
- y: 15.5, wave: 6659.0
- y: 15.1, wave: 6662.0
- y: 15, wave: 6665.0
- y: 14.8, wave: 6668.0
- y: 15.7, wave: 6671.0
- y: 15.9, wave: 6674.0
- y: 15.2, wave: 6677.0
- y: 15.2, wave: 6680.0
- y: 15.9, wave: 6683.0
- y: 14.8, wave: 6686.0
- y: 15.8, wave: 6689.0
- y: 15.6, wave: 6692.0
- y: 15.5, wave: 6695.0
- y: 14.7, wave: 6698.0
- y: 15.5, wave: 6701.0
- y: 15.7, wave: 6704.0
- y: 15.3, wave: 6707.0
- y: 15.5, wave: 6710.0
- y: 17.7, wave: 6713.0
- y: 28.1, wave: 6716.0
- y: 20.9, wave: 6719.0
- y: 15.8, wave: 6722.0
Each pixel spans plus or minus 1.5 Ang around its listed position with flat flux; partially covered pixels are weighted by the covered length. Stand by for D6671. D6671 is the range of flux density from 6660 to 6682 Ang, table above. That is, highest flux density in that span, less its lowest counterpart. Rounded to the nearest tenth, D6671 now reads 1.1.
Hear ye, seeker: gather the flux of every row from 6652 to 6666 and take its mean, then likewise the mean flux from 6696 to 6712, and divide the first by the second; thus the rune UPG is 0.99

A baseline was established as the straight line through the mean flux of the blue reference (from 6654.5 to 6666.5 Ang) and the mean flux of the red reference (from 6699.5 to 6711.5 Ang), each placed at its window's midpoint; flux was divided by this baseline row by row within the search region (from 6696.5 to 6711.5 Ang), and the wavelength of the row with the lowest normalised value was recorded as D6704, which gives 6698.0 Ang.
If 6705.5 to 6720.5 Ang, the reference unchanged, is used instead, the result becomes 6707.0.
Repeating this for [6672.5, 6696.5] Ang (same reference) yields 6686.0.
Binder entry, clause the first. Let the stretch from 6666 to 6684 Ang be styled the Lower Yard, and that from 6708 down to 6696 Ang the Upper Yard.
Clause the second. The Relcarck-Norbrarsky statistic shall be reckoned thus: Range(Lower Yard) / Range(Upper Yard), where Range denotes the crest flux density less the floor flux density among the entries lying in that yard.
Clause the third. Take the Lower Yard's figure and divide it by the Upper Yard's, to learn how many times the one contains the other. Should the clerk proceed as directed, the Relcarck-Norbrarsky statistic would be 1.1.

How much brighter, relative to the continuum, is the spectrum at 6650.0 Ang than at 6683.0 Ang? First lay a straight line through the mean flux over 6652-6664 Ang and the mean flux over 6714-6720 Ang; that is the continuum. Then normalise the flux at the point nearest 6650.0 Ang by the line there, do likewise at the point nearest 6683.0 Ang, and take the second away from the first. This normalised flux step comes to 0.29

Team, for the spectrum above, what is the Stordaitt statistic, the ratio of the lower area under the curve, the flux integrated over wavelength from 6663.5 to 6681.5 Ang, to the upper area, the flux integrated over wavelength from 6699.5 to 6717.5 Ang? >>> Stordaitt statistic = 0.85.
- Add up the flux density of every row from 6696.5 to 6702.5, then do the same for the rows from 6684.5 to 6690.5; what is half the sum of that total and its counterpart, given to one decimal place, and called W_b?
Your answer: 30.4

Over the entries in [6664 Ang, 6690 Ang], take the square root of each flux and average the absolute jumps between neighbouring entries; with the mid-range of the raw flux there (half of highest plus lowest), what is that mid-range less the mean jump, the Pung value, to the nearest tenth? 15.3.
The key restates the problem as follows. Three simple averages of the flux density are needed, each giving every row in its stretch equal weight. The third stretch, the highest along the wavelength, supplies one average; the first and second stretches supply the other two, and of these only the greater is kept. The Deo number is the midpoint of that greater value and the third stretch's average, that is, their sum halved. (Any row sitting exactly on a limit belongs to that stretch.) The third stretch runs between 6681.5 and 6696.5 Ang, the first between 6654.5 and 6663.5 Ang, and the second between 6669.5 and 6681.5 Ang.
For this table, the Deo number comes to 15.5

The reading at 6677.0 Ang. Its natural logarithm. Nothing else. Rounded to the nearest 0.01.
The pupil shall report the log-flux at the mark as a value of 2.72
